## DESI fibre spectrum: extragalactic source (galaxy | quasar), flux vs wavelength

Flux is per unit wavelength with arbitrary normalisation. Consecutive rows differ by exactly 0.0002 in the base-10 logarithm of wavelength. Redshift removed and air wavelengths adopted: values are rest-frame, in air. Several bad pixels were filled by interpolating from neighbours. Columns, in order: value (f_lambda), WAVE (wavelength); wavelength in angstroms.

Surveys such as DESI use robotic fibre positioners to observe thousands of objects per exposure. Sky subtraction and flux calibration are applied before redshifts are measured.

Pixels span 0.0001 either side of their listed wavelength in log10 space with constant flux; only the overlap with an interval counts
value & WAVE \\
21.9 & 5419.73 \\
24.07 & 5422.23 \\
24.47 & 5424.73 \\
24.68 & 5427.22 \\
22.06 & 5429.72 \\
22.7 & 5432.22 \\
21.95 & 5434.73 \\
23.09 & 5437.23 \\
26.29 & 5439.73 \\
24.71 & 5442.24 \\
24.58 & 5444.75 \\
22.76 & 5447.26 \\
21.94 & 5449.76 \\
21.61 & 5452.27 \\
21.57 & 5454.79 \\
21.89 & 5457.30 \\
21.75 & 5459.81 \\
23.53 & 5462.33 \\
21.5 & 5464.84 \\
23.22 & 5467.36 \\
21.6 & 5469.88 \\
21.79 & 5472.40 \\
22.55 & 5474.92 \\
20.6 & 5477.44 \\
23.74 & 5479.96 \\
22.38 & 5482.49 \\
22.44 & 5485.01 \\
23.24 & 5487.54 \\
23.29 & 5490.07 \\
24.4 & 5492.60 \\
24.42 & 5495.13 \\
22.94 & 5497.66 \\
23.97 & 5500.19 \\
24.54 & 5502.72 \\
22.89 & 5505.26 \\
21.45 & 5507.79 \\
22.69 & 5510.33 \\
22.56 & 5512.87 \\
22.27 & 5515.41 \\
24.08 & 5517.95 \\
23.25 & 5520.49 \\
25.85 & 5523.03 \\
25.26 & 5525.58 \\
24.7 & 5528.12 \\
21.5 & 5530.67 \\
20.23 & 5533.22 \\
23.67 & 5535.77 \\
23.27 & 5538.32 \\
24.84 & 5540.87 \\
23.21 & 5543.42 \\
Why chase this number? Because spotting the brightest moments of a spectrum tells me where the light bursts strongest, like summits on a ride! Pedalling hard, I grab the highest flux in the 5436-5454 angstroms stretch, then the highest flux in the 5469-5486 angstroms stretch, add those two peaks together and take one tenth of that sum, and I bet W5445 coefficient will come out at 5.00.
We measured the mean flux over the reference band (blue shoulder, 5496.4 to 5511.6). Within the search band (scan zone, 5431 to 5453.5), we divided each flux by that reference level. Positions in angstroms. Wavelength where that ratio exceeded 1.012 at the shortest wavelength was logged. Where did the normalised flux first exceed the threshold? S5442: 5439.73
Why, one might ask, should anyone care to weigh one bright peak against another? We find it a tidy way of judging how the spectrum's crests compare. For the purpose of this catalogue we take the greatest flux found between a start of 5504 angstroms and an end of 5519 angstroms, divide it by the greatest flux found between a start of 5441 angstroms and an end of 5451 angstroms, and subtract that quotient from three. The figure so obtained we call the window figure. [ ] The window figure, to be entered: 2.03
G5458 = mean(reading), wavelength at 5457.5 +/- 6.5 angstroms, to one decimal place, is 22.1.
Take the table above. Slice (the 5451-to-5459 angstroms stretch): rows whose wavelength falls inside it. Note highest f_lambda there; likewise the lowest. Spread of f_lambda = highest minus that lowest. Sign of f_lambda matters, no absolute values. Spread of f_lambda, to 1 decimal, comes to 0.3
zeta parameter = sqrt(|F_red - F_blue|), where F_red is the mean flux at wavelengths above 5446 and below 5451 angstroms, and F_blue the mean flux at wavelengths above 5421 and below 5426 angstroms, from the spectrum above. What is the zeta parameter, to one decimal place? 1.4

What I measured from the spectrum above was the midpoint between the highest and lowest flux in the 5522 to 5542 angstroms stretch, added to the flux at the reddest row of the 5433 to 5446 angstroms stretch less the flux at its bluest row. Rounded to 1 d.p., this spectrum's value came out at 25.7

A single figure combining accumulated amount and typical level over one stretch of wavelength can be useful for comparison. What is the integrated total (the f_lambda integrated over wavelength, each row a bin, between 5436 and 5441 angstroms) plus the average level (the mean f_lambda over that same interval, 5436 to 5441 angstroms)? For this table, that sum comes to 148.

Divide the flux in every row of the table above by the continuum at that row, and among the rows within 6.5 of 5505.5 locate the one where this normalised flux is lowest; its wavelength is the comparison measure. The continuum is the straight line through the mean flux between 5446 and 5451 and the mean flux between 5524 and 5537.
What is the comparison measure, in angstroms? 5507.79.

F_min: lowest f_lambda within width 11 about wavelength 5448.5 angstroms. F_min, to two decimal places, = 21.61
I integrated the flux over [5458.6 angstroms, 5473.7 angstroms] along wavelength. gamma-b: 336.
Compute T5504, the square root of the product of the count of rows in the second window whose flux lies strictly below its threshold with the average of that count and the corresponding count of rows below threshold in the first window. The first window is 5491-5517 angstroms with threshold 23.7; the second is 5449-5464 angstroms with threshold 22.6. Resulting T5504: 5.2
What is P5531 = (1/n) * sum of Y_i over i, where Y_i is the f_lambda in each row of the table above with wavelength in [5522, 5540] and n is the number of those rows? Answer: 23.5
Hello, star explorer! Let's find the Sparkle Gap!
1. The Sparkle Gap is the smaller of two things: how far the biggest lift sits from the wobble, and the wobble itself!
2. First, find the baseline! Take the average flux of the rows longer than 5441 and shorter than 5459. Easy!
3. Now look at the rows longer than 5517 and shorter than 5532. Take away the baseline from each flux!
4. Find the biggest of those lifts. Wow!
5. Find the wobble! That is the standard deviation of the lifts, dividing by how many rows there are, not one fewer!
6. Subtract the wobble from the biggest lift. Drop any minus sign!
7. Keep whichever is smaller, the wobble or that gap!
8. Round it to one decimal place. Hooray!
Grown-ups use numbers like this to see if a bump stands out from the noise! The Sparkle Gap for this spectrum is 1.4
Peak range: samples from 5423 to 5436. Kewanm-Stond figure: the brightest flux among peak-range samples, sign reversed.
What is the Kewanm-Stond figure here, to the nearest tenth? -24.7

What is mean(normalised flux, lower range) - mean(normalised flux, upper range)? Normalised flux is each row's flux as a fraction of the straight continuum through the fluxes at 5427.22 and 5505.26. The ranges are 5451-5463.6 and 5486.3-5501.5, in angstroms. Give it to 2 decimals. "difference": -0.10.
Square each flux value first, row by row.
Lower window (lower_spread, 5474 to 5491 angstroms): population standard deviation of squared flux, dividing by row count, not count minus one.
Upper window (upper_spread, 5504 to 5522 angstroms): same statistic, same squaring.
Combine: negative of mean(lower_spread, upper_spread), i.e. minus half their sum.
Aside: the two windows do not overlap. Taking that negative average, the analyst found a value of -38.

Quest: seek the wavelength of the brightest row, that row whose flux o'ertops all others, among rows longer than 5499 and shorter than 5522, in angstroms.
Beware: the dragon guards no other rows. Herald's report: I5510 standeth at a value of 5502.72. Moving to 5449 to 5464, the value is 5462.33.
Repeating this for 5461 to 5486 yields 5479.96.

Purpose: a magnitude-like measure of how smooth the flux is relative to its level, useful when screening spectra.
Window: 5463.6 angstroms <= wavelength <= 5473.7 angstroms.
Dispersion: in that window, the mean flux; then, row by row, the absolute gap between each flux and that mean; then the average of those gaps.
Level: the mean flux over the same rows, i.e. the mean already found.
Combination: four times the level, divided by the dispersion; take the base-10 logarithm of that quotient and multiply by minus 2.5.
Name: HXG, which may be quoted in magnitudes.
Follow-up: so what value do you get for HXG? -5.4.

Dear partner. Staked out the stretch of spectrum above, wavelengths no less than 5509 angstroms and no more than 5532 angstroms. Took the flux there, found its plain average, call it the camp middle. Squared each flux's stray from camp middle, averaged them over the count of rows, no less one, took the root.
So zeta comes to 1.4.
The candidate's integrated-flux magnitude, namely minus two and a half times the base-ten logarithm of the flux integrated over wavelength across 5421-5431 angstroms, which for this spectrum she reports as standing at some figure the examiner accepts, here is -5.94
